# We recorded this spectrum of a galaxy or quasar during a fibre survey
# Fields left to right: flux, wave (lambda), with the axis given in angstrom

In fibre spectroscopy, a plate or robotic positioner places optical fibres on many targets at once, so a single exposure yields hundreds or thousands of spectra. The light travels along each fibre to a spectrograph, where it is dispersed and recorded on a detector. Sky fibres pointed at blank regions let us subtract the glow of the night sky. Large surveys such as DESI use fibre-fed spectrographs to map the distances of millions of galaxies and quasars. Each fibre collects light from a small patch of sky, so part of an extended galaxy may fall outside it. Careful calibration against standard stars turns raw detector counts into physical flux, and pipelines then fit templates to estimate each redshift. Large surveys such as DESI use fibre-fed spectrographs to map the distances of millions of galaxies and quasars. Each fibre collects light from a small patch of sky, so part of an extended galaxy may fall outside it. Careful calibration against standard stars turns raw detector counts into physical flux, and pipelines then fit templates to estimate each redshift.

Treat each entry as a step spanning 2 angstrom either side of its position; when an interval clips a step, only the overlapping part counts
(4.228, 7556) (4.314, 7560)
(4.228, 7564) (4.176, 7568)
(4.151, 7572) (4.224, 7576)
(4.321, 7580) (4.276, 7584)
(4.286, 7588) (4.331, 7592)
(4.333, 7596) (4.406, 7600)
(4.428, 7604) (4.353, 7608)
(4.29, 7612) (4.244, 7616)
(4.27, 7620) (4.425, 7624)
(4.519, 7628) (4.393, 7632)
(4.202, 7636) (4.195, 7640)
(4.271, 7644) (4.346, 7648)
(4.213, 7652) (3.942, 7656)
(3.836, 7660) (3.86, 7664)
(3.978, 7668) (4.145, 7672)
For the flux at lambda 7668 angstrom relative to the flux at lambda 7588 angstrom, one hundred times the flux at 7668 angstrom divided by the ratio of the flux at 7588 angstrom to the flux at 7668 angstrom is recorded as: 369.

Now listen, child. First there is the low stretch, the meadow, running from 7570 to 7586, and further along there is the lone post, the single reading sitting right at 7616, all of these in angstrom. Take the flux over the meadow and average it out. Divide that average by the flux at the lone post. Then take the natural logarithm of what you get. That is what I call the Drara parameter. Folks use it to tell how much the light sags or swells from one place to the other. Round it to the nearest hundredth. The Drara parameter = 0.00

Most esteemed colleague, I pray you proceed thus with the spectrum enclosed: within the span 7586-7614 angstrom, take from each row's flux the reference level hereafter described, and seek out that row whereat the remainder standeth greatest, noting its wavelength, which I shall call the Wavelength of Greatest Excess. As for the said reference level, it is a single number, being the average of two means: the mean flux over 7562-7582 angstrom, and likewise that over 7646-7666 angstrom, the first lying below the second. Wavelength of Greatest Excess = 7604 angstrom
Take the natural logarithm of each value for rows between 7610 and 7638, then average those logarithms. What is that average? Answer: 1.47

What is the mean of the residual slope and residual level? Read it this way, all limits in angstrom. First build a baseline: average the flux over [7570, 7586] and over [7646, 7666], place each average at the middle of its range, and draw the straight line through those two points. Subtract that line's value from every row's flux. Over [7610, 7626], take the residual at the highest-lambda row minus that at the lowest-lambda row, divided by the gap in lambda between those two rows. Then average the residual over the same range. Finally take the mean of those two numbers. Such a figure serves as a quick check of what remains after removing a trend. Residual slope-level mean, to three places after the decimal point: 0.091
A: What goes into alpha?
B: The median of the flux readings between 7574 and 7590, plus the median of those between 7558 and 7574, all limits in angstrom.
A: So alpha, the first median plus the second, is 8.48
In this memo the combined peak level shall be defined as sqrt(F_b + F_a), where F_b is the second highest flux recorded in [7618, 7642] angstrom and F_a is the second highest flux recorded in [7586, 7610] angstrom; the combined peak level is 2.97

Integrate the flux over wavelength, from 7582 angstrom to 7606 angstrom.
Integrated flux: 104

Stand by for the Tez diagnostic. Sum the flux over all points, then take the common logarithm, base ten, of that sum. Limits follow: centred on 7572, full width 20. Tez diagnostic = 1.32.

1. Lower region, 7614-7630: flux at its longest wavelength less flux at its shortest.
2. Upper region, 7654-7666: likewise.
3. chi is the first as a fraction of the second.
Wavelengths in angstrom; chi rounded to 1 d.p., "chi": -3.4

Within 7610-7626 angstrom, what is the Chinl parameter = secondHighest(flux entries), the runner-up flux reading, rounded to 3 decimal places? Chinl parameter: 4.290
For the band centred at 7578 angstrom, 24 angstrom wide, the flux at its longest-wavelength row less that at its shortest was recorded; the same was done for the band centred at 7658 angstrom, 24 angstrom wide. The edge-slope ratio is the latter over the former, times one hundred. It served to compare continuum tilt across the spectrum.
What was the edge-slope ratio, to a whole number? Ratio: -335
